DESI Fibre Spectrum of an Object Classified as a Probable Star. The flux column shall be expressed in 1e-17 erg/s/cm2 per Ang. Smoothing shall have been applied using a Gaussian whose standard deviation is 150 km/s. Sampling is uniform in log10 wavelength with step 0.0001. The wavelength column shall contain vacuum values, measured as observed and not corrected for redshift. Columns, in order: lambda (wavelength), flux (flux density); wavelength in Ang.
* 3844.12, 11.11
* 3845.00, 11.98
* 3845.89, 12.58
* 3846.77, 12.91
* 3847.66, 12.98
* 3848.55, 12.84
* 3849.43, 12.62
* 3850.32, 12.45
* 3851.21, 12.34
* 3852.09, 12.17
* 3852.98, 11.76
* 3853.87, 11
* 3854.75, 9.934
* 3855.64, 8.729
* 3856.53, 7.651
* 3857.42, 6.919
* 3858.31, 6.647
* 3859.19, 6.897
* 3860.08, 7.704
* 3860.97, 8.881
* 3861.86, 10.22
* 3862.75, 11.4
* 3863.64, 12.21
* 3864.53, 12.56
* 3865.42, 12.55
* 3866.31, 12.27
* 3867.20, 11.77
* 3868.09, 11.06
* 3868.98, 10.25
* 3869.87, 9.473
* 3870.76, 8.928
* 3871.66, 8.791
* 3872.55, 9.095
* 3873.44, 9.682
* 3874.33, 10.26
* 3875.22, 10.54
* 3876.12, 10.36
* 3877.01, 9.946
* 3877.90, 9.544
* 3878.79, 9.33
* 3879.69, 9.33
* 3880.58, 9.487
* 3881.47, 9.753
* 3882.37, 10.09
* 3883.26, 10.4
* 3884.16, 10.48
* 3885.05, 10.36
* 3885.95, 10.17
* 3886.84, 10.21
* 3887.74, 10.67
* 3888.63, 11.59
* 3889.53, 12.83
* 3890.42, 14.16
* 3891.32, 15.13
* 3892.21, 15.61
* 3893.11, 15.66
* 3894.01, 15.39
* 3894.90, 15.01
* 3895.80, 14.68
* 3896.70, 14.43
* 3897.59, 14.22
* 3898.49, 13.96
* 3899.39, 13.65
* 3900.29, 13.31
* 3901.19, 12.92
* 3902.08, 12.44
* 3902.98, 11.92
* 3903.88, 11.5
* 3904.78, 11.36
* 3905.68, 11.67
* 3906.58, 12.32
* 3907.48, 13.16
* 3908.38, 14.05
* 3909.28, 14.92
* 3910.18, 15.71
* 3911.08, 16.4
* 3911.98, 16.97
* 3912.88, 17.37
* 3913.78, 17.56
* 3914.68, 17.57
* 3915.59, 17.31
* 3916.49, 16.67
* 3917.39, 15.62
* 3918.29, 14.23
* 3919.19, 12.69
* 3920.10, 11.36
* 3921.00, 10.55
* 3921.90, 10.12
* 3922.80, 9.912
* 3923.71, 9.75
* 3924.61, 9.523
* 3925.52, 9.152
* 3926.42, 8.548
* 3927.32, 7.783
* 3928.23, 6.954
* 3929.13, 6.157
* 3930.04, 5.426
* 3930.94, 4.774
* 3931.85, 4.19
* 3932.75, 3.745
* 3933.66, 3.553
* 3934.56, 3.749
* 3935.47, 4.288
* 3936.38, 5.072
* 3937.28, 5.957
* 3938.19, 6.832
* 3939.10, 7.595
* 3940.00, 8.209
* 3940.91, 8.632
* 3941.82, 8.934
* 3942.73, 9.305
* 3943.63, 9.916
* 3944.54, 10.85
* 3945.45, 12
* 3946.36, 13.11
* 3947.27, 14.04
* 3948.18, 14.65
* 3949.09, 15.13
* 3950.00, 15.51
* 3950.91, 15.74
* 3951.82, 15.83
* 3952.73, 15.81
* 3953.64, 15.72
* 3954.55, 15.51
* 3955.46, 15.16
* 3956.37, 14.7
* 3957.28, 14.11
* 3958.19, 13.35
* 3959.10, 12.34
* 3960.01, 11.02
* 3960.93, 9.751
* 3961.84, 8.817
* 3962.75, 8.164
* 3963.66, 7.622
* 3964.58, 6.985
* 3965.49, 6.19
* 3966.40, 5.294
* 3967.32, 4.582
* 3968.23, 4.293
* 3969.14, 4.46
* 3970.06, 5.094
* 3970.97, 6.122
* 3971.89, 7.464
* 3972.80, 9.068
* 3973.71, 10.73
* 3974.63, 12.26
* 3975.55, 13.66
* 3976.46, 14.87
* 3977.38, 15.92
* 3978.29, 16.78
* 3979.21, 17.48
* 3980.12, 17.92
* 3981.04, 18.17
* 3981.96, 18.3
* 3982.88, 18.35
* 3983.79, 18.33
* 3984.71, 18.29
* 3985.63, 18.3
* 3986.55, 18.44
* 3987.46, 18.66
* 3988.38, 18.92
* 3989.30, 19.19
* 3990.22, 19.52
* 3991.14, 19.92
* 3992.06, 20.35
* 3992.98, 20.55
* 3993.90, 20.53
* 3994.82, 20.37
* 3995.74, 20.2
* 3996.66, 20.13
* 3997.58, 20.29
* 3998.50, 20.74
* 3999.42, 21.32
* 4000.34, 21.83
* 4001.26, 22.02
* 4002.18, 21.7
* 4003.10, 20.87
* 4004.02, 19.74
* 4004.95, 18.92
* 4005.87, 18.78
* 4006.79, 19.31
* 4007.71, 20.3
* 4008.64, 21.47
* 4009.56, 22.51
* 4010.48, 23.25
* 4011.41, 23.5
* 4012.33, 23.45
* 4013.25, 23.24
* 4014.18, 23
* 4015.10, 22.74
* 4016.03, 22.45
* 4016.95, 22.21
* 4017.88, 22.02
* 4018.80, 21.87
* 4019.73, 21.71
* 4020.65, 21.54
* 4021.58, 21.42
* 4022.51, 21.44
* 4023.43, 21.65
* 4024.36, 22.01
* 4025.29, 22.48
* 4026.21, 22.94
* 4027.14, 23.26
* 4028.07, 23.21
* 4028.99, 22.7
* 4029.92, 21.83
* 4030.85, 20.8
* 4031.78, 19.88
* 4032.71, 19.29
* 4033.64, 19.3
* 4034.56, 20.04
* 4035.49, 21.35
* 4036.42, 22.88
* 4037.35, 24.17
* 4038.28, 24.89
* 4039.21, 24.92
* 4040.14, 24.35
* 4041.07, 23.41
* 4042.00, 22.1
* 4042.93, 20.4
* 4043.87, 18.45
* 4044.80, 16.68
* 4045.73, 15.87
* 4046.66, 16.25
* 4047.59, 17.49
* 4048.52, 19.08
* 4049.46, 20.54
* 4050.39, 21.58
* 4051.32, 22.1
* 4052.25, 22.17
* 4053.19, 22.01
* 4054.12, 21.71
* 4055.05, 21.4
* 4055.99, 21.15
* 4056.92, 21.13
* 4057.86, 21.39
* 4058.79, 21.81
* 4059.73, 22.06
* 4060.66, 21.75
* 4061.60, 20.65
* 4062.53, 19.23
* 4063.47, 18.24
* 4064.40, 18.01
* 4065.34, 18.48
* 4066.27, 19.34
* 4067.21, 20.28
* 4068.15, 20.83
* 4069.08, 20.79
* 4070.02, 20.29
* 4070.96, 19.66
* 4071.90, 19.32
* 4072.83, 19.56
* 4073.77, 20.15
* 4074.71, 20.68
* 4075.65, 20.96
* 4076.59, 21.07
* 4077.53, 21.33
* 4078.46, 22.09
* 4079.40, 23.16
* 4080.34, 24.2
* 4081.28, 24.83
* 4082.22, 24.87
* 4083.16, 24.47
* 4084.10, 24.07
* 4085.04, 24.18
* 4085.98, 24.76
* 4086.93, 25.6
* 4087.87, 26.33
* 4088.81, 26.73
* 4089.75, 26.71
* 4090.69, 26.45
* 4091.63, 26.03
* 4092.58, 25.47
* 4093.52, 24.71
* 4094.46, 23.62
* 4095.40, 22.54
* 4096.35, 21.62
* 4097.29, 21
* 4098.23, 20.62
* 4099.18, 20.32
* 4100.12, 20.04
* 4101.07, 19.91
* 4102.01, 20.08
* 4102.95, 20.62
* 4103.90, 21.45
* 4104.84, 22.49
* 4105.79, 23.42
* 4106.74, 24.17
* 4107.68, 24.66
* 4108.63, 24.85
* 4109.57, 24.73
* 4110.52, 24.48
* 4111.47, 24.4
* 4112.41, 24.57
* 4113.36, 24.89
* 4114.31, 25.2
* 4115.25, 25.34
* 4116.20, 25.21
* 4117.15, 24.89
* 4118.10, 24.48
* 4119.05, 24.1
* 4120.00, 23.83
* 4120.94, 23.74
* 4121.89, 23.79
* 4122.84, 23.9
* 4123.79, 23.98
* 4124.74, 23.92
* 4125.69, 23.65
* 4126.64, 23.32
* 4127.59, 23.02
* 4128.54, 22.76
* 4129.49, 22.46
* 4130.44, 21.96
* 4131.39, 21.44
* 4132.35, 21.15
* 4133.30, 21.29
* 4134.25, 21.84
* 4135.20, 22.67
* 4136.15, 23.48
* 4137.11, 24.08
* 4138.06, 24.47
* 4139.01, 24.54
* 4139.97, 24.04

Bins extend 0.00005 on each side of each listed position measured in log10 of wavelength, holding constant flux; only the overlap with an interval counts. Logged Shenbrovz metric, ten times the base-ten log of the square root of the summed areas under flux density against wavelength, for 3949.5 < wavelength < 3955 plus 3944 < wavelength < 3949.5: 11.0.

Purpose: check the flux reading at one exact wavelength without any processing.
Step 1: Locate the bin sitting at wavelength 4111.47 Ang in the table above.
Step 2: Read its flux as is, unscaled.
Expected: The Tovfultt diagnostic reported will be 24.4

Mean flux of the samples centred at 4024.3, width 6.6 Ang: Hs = 22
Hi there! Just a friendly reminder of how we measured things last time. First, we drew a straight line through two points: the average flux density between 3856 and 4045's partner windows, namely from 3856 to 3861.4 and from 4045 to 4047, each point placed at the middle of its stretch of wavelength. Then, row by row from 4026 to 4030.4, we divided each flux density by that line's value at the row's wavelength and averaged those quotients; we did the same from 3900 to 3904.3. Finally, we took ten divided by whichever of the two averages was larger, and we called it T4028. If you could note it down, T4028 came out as 6.7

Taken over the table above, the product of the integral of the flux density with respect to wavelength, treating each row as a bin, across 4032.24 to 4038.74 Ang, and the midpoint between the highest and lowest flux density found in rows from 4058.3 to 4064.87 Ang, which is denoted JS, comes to 2828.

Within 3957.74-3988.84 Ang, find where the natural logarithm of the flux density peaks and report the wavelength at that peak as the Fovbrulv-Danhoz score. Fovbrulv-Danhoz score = 3988.38 Ang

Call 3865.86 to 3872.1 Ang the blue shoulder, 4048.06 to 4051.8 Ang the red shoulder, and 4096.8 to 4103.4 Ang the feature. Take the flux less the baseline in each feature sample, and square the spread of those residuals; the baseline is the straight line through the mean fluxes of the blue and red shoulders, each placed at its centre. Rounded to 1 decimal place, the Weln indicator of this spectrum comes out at 0.2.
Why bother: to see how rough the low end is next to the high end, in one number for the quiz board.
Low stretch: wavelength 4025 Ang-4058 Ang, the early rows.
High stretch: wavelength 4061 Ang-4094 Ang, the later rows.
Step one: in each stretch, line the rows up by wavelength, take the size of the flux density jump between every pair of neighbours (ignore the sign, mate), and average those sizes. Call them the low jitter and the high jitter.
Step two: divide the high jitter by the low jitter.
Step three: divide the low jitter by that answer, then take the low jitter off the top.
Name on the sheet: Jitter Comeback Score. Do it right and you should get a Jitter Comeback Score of 0.35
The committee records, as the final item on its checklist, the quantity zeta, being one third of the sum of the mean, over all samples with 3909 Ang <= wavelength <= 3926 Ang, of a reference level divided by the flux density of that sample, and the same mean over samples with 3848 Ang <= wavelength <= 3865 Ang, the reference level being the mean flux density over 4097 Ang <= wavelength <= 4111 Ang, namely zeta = 1.3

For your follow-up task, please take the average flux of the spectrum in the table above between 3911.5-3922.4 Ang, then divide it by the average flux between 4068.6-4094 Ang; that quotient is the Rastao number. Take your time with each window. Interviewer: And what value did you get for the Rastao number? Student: 0.64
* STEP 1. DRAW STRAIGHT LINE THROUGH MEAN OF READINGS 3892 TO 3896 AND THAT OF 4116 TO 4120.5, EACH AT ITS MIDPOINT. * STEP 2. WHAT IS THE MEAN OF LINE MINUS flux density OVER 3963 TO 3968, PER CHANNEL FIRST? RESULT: 12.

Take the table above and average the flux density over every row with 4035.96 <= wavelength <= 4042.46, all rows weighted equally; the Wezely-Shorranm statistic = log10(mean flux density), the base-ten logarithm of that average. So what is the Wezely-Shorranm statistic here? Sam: 1.38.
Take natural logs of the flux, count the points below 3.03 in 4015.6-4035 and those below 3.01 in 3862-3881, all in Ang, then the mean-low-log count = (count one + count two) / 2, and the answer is 12.5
